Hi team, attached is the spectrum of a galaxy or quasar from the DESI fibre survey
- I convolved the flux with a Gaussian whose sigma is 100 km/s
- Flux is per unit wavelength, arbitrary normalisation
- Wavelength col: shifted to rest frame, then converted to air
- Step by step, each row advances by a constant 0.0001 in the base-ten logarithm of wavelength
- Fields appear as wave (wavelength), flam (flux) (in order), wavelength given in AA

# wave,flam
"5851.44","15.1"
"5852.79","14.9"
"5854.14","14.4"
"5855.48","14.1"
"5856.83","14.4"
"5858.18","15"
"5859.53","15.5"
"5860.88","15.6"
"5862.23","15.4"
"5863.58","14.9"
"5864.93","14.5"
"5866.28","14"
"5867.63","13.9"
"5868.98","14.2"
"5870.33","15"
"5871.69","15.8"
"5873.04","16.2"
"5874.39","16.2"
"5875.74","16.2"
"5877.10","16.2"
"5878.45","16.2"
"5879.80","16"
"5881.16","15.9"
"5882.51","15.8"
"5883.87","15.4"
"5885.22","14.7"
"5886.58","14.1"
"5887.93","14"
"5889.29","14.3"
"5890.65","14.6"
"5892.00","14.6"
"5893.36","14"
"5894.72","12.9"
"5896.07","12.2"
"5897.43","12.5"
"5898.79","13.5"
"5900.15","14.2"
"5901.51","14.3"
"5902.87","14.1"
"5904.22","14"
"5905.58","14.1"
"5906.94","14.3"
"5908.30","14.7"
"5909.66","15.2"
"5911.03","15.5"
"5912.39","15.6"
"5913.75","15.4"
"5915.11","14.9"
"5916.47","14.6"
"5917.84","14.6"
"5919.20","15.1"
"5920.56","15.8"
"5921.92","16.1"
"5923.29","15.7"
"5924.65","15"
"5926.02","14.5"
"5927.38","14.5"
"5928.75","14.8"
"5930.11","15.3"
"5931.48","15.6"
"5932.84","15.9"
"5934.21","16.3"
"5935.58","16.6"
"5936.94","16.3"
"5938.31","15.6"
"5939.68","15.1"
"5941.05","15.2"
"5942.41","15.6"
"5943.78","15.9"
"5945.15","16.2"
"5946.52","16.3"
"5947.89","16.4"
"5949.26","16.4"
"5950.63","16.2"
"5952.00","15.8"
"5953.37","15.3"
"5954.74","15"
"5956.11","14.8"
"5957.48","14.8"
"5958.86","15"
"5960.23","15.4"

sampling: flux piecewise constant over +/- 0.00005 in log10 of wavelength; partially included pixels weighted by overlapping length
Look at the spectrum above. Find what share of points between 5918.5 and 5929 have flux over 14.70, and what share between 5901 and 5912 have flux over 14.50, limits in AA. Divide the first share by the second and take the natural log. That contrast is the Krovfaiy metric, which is 0.69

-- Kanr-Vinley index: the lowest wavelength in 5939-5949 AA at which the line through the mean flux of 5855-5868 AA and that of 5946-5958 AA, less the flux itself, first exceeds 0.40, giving 5939.68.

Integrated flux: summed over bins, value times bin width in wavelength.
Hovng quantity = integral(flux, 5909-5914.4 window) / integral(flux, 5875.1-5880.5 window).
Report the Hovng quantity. 0.96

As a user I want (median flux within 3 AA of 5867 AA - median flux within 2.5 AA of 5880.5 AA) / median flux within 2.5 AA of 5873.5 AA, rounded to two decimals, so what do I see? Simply -0.11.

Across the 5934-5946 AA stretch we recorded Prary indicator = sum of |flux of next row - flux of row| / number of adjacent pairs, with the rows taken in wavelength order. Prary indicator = 0.36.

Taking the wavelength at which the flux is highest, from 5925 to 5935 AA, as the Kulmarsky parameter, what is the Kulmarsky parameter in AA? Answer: 5934.21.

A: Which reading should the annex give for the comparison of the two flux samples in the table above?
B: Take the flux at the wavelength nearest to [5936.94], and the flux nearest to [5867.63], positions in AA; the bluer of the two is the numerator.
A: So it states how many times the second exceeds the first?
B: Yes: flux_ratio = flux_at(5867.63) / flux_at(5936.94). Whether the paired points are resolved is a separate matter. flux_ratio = 0.85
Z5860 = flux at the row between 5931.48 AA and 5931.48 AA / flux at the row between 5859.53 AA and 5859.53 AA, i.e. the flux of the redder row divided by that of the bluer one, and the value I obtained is 1.01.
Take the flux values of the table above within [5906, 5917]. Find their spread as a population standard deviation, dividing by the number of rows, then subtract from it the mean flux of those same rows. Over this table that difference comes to -14.6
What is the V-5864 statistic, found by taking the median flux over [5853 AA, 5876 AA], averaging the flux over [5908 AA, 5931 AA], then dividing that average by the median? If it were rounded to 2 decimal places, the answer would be 1.01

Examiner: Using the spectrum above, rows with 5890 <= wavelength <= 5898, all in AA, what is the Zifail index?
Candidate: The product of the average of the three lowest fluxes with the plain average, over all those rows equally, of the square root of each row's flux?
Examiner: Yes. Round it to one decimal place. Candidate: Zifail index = 46.0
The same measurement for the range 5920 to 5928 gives 57.3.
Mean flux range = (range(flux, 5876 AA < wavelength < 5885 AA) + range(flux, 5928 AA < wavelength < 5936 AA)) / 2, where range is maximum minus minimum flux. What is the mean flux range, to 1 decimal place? 1.3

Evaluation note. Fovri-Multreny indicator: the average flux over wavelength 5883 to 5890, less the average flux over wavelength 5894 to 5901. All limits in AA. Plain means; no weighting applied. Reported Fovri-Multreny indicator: 1.4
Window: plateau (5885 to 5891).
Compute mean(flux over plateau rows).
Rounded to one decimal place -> 14.3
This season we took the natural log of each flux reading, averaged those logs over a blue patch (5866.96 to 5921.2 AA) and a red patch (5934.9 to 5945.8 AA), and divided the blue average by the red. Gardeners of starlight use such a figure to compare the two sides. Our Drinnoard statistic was 0.97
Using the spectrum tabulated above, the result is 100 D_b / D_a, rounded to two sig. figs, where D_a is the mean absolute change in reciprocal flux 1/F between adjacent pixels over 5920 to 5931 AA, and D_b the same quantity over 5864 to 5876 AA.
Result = 99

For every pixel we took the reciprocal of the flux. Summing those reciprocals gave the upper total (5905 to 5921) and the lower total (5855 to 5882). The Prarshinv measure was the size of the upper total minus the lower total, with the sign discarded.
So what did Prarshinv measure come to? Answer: 0.51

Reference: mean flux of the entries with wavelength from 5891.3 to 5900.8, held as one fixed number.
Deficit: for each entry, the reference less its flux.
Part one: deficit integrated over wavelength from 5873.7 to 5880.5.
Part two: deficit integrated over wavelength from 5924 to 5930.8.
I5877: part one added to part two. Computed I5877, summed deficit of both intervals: -28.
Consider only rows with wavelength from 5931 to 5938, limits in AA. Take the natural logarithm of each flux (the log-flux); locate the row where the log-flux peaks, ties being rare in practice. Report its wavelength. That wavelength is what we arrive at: 5935.58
